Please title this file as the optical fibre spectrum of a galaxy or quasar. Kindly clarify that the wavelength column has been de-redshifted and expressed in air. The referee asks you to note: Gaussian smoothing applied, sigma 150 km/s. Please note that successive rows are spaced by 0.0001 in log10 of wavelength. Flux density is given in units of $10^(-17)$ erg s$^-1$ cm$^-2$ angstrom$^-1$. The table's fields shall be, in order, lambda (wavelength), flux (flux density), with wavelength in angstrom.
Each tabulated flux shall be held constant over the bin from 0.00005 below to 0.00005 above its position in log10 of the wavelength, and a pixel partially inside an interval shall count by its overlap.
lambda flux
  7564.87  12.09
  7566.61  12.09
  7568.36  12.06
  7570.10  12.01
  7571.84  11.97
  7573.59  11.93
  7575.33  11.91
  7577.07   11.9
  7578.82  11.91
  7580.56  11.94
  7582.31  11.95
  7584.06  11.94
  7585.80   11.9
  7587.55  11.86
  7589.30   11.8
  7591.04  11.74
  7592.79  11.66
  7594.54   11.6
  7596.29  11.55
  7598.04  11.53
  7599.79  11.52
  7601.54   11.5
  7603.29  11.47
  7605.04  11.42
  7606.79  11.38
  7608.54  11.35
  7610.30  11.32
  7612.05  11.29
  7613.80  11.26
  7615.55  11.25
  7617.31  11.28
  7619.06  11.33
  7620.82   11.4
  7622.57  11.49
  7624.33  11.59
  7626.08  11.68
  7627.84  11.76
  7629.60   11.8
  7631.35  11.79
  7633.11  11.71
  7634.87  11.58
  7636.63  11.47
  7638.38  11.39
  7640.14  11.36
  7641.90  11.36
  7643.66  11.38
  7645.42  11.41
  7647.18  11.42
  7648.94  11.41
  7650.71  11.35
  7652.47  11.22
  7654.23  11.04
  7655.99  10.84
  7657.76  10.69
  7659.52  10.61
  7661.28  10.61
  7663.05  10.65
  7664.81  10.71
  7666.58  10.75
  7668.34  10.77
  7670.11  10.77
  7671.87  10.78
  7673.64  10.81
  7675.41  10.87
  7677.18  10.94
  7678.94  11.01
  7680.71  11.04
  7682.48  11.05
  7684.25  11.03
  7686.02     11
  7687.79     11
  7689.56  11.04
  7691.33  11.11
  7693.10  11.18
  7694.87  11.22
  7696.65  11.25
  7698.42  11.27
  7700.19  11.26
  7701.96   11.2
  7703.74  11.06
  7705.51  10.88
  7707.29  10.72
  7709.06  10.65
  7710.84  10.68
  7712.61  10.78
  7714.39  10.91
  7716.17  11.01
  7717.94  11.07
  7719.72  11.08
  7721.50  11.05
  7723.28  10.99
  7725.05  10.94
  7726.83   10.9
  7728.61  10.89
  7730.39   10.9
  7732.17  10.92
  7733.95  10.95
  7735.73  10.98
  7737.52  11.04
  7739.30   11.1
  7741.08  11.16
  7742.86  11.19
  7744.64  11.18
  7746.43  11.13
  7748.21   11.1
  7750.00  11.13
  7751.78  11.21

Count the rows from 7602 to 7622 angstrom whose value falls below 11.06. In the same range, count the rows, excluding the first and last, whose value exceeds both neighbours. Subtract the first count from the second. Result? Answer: 0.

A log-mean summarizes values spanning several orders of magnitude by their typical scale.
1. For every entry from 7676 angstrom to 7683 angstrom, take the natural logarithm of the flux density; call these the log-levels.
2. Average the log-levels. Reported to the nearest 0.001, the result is 2.399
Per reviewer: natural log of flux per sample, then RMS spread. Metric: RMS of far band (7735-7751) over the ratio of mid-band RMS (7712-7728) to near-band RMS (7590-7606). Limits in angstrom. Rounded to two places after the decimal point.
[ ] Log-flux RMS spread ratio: 2.46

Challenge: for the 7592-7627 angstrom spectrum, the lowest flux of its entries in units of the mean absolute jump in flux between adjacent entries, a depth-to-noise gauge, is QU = 254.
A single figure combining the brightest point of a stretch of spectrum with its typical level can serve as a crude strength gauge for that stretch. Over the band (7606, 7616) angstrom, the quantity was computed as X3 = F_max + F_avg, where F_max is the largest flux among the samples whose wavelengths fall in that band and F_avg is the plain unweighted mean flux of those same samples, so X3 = 22.7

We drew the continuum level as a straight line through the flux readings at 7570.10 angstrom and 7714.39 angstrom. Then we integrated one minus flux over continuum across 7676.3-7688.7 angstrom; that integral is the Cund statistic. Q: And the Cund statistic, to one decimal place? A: 0.2 angstrom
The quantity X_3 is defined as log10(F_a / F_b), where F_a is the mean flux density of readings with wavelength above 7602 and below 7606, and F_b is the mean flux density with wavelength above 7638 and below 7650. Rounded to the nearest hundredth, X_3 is 0.00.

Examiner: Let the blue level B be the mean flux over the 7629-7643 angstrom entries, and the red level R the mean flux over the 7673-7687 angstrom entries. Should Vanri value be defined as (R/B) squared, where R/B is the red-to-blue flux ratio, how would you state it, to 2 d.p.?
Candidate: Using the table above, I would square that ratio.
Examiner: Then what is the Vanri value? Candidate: 0.90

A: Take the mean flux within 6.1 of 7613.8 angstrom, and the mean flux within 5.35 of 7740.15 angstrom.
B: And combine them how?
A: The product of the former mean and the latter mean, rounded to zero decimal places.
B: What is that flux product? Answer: 125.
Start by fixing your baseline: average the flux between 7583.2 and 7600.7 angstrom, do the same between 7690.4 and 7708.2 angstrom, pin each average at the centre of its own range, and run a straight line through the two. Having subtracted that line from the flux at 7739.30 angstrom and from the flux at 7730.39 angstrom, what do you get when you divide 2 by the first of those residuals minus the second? 8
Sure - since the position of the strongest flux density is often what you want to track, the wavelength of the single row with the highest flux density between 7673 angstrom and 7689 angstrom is 7682.48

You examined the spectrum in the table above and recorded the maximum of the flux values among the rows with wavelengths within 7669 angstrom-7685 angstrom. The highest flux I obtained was 11.05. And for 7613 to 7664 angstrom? 11.8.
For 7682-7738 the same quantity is 11.27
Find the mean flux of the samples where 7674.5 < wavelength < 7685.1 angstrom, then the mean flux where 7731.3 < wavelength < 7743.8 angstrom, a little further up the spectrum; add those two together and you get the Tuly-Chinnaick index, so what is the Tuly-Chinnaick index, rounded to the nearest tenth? 22.0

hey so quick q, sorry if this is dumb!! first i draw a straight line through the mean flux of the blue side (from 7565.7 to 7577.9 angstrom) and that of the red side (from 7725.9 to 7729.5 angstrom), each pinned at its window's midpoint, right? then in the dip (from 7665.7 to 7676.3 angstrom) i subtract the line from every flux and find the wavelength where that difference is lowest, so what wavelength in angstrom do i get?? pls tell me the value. 7666.58 angstrom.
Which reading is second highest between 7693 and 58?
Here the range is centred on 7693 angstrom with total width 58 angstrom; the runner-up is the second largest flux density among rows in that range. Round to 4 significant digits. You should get 11.26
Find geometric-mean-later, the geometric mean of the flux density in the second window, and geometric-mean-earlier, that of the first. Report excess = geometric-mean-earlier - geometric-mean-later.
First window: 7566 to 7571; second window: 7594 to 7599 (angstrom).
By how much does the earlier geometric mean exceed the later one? 0.49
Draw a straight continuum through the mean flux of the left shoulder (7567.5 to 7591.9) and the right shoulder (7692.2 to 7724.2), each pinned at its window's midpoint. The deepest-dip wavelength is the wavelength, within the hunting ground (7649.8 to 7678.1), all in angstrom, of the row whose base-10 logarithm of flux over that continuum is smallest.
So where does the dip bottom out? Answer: 7659.52 angstrom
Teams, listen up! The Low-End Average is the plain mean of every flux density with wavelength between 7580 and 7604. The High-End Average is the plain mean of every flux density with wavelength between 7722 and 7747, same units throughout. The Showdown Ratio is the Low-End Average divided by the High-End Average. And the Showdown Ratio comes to 1.06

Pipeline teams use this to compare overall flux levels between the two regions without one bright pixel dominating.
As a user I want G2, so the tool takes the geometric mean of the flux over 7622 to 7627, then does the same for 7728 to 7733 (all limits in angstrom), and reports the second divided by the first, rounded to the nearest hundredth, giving 0.94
